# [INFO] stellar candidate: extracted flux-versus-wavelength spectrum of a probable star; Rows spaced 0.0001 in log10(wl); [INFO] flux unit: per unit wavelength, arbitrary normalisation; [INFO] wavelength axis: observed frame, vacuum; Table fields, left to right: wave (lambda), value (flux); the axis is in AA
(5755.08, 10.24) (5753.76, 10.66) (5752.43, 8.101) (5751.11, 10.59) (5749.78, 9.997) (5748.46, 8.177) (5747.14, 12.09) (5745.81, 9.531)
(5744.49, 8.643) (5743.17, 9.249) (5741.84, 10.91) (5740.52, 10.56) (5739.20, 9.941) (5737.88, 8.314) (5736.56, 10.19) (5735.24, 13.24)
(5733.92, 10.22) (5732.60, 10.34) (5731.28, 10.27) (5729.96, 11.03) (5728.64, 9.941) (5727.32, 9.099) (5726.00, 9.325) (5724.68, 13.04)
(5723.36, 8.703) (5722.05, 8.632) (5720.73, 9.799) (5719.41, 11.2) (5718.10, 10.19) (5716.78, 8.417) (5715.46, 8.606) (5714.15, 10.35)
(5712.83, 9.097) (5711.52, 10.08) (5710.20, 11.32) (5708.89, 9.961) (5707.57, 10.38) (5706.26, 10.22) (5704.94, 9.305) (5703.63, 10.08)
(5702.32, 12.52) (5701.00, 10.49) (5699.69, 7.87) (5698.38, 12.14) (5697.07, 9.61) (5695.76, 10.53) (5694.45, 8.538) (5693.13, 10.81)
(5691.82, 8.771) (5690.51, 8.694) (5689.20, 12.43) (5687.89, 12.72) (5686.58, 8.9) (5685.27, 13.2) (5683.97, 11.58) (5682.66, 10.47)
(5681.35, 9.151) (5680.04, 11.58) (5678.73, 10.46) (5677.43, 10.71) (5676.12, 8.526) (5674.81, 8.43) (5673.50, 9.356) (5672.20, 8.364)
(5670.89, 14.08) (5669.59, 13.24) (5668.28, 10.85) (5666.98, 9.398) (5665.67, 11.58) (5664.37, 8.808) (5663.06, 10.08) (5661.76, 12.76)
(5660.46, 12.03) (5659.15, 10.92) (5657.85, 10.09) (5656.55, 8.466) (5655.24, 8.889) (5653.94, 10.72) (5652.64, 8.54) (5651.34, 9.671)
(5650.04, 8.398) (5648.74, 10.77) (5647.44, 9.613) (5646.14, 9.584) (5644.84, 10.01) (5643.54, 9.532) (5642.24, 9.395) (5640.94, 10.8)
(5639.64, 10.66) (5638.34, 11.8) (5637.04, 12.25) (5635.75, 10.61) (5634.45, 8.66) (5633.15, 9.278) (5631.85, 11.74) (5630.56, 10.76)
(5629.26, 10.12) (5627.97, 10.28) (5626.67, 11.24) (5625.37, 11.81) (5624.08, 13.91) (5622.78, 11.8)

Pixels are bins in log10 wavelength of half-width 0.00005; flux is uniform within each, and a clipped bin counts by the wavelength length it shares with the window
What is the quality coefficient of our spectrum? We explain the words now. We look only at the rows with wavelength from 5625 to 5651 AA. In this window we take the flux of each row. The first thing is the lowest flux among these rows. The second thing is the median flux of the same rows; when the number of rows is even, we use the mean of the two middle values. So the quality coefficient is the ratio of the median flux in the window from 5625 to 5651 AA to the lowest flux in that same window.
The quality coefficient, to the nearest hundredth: 1.24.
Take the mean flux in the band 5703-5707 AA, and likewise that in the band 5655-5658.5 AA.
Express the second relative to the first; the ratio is 0.93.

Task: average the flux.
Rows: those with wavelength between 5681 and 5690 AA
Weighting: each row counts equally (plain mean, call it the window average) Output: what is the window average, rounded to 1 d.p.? 11.2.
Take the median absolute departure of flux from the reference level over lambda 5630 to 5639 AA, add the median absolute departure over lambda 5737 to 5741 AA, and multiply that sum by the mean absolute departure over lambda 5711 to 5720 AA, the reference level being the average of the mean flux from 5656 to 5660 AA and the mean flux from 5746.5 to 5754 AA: 1.6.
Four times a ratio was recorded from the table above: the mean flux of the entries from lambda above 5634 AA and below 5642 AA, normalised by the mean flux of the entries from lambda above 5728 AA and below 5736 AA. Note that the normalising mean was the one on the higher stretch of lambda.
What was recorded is 3.98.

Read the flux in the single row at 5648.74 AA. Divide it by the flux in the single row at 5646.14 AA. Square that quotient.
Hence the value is 1.3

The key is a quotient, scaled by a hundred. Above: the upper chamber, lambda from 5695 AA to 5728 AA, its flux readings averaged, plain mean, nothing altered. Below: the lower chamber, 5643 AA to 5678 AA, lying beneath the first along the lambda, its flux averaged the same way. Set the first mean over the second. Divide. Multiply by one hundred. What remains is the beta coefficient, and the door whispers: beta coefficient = 99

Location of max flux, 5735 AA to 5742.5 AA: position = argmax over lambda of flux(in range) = 5735.24 AA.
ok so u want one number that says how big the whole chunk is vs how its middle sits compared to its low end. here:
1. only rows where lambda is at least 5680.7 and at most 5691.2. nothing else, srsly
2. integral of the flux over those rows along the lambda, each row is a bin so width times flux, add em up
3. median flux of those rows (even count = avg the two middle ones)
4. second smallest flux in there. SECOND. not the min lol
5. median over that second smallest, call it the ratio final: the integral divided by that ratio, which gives 92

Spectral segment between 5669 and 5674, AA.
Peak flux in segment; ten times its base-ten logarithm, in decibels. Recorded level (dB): 11.5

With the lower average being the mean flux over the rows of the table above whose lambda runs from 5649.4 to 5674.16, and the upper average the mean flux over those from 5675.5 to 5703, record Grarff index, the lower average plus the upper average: 20.8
